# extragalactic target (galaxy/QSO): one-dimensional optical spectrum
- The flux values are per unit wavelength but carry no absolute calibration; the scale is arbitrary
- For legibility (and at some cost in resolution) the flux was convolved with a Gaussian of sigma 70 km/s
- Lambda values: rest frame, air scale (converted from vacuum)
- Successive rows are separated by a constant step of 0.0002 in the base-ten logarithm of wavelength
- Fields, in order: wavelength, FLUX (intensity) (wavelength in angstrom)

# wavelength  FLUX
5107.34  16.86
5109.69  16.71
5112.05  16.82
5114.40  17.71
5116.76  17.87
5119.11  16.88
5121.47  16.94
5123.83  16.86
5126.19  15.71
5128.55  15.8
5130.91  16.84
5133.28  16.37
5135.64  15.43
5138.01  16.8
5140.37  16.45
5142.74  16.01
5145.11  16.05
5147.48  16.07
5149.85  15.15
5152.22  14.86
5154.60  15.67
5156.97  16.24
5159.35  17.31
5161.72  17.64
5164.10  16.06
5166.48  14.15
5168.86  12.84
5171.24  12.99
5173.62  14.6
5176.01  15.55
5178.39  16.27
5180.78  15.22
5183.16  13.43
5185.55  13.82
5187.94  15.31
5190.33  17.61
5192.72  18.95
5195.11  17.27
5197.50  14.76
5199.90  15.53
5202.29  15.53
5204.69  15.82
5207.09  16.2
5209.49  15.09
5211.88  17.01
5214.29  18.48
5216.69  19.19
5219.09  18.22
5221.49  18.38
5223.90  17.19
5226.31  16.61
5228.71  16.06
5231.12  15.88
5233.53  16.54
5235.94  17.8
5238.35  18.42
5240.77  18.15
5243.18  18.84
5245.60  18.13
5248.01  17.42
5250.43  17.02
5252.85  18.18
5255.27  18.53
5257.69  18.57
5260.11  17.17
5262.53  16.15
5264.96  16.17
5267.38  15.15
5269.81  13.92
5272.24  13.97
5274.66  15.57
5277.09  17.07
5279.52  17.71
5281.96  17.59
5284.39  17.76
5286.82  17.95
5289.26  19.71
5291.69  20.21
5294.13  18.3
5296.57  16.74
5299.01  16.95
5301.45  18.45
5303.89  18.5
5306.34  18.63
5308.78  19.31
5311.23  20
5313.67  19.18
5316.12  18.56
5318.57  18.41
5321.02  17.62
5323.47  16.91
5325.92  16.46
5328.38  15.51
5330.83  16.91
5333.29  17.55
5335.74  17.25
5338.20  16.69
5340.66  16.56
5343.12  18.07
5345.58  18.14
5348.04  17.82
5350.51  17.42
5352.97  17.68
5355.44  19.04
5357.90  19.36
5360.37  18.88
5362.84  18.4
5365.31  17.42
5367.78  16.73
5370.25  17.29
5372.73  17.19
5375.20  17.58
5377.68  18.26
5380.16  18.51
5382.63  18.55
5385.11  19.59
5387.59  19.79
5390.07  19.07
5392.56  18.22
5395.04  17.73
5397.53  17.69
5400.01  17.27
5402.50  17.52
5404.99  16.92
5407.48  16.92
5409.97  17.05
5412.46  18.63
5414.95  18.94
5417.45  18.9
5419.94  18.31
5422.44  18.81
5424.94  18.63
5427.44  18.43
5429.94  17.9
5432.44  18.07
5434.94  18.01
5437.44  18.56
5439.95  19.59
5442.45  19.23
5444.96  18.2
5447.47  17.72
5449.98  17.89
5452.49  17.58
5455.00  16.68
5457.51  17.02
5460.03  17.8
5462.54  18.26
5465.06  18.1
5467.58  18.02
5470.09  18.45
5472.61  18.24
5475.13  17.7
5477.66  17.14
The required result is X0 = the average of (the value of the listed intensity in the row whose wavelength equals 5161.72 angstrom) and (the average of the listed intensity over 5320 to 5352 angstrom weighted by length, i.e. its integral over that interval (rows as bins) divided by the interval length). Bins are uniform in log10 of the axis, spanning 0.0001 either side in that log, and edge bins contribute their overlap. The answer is 17.4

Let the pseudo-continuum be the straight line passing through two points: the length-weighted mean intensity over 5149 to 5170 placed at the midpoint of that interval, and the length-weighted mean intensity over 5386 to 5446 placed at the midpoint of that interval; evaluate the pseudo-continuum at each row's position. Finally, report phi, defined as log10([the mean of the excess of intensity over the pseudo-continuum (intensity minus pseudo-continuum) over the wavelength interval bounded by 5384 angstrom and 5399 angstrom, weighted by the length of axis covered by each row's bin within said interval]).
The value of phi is -0.20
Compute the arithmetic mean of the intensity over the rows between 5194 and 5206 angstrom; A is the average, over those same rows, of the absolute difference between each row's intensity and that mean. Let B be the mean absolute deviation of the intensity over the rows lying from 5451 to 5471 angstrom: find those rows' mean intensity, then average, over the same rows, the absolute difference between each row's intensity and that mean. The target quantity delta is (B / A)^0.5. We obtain 0.89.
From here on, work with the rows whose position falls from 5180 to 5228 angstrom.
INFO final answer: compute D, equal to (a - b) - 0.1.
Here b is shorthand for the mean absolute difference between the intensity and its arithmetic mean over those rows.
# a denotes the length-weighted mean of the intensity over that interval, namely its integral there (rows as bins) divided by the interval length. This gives 15.0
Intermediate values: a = 16.5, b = 1.41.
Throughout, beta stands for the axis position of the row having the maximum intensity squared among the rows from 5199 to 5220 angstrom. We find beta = 5216.69 angstrom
